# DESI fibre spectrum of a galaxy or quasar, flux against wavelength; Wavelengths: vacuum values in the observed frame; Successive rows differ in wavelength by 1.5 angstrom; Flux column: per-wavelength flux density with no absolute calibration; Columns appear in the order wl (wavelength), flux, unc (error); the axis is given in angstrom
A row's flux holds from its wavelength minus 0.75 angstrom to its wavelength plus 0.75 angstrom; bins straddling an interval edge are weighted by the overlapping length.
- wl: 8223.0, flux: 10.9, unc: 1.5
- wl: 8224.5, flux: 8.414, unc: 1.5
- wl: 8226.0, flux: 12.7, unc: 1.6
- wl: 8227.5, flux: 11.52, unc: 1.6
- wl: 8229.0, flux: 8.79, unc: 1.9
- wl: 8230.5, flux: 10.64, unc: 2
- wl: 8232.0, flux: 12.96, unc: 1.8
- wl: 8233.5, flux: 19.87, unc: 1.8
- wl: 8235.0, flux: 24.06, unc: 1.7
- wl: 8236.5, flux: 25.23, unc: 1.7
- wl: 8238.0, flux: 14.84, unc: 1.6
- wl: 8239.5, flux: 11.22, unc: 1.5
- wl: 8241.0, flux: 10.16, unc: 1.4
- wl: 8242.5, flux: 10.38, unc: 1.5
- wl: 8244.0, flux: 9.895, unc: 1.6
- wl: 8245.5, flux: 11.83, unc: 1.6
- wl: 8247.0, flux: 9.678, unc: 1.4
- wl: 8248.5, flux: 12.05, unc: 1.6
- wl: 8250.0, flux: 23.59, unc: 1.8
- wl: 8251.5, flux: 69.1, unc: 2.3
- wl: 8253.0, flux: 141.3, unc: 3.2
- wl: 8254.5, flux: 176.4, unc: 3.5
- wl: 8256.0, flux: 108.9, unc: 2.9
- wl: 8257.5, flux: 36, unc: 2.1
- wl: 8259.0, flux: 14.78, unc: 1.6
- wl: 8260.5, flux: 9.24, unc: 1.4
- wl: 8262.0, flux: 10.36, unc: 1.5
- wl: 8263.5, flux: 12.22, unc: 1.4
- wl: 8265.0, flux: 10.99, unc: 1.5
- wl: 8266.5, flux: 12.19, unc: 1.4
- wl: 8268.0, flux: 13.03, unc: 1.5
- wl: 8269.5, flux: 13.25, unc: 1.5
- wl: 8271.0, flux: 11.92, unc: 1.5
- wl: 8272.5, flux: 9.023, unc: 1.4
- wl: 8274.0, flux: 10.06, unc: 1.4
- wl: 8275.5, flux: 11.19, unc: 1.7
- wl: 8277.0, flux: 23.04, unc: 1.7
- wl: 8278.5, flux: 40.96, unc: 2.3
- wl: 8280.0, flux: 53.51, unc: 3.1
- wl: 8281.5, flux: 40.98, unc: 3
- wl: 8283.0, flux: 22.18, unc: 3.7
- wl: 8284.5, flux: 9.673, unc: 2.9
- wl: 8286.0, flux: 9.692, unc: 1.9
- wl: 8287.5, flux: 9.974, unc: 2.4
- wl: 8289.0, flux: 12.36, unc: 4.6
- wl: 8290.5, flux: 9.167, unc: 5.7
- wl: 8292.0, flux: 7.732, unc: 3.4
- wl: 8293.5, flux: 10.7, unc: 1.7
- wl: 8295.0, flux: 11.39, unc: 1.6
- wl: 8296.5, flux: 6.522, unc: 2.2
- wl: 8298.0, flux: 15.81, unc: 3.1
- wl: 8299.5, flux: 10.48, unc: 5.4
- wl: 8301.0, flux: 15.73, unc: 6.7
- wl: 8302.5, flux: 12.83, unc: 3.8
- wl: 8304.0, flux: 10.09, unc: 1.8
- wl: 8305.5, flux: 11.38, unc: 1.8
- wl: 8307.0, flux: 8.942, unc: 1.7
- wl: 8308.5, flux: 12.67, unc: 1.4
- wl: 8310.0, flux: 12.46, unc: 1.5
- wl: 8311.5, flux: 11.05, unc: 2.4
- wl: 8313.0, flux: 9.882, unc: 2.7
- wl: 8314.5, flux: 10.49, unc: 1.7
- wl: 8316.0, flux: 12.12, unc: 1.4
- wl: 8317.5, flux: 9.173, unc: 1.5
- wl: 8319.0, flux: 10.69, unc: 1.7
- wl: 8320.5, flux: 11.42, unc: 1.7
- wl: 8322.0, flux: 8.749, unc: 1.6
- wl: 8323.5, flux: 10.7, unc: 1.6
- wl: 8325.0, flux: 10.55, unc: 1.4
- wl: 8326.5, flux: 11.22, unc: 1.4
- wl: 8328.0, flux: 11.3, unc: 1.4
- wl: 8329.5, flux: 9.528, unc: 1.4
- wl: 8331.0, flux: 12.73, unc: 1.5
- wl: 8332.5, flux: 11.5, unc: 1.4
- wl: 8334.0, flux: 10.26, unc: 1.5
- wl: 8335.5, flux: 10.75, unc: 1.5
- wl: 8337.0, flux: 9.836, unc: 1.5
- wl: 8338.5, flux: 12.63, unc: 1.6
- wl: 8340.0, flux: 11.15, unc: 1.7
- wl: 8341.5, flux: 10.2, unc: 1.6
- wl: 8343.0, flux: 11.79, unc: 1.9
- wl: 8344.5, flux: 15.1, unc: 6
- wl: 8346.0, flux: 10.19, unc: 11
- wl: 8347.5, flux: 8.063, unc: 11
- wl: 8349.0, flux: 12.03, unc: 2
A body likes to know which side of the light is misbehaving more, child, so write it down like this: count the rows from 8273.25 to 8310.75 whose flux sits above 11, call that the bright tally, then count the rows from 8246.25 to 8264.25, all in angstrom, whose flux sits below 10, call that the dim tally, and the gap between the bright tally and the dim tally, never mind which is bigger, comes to 12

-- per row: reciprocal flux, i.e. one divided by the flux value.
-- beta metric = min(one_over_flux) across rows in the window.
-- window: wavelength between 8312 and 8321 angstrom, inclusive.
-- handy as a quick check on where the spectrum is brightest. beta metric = 0.083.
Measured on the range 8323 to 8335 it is 0.079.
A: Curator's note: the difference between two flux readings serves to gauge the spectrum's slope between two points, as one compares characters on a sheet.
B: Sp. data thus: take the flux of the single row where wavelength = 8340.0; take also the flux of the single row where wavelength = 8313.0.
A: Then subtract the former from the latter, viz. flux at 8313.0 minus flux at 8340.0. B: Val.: -1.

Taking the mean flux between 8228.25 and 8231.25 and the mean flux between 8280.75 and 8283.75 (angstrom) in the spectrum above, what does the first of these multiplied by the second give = 307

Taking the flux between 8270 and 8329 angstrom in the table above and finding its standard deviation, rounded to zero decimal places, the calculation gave 10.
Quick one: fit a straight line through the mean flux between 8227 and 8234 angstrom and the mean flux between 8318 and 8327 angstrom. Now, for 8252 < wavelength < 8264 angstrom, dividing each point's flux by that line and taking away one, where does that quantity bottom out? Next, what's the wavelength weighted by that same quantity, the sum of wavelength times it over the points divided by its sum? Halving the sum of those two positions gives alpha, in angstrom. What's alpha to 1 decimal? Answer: 8257.5 angstrom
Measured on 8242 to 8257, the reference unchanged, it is 8250.5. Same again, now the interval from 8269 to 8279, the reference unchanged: 8275.4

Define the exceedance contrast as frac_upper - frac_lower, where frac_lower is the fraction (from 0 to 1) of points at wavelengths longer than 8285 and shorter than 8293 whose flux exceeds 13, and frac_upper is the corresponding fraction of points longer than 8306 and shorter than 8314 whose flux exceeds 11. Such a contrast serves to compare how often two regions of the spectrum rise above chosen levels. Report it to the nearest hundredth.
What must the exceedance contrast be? 0.60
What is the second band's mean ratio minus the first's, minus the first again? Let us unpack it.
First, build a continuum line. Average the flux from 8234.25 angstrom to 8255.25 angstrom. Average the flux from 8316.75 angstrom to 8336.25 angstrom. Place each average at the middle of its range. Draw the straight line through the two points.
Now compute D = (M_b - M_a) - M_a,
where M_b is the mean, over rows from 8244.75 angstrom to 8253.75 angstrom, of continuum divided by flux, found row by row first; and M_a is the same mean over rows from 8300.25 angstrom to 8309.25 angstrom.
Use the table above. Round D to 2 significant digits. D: -1.0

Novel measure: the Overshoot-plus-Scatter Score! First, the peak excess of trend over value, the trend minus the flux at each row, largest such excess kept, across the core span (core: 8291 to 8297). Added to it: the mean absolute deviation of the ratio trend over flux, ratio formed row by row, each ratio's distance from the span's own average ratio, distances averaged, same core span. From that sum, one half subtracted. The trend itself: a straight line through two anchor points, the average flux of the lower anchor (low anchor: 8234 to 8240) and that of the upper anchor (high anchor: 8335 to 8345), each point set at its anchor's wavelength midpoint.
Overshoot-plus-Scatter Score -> 8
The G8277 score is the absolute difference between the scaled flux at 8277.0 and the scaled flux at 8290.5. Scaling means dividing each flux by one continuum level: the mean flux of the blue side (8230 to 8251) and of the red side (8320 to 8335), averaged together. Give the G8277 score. 1.1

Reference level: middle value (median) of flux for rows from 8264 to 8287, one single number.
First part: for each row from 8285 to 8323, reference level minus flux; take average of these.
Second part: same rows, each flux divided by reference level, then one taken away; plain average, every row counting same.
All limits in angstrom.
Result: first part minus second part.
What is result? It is 1.4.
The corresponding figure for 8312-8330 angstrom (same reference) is 1.8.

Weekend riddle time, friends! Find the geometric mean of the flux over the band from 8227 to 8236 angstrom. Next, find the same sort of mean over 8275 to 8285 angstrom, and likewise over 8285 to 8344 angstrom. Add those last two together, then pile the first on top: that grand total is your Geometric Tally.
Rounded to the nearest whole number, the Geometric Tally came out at 49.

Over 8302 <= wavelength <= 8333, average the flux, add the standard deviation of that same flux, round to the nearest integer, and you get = 12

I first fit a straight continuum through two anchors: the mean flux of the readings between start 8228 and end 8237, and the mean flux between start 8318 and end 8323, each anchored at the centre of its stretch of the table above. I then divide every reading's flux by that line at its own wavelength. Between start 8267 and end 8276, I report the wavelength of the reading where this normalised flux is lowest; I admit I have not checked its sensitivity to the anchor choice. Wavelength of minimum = 8272.5 angstrom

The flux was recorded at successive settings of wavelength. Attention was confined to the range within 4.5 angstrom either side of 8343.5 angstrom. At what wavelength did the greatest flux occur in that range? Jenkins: 8344.5 angstrom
